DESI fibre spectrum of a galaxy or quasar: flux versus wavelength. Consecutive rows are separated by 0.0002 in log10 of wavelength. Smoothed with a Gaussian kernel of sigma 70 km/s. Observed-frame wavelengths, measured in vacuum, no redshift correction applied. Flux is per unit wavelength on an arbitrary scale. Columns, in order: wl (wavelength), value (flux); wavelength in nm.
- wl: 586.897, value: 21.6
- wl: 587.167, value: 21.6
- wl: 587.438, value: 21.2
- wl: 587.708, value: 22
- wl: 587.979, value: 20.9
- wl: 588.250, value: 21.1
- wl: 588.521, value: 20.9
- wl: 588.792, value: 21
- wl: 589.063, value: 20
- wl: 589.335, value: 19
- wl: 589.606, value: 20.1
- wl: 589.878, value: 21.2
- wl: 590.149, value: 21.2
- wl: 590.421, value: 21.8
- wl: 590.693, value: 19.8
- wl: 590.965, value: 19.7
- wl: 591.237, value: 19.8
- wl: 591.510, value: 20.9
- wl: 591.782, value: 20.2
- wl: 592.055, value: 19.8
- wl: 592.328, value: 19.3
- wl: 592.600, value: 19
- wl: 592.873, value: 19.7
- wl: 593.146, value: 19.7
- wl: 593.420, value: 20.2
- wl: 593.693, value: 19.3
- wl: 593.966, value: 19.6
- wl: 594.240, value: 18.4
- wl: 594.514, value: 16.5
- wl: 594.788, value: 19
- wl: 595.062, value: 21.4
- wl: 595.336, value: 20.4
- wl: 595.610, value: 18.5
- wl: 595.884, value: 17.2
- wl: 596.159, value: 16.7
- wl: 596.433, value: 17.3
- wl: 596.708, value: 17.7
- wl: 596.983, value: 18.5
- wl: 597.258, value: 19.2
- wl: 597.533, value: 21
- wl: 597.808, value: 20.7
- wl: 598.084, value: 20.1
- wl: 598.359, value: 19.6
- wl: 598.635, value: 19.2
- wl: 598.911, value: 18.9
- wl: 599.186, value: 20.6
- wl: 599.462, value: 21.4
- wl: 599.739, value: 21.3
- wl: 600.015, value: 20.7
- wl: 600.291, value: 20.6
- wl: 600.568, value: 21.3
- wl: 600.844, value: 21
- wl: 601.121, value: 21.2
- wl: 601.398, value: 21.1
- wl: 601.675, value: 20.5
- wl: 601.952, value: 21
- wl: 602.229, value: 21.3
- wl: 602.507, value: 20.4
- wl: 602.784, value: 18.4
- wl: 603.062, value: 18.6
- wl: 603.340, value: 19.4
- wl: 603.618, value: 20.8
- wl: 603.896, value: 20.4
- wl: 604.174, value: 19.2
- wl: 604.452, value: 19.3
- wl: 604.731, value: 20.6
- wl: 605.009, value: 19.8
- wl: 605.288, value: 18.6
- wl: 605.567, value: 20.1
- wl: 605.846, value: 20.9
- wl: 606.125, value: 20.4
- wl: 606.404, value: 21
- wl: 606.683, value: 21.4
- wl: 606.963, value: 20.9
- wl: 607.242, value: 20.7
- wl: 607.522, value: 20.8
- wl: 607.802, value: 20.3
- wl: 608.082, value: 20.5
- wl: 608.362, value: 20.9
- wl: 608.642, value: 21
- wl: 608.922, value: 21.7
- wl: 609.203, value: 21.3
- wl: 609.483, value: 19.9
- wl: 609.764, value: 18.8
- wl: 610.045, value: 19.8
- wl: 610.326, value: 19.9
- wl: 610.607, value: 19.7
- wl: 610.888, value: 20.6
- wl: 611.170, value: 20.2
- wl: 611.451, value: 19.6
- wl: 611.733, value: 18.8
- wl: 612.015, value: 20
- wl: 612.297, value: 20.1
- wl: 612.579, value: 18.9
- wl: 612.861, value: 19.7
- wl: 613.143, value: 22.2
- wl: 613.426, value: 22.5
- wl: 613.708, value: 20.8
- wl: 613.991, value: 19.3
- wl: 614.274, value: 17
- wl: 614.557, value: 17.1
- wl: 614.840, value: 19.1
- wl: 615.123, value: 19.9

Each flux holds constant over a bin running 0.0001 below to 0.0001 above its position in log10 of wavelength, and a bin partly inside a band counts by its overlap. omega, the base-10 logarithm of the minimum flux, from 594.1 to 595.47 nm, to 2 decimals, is 1.22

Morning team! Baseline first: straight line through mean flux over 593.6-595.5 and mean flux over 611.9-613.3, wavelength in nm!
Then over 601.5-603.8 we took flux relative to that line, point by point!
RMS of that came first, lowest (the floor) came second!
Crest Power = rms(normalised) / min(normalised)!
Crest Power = 1.09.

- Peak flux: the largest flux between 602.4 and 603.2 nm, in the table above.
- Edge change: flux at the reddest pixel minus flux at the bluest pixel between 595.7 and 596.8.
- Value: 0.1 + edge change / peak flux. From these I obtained 0.12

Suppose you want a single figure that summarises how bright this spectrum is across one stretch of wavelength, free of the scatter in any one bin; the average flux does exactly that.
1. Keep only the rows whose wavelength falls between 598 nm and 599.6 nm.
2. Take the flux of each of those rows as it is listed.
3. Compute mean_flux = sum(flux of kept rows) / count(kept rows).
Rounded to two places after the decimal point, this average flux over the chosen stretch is 19.97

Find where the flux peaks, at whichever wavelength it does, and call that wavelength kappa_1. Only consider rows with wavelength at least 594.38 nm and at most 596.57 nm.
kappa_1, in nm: 595.062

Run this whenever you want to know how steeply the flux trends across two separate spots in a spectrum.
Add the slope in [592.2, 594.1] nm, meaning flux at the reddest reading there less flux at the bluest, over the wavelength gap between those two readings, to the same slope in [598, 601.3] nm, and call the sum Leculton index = 0.55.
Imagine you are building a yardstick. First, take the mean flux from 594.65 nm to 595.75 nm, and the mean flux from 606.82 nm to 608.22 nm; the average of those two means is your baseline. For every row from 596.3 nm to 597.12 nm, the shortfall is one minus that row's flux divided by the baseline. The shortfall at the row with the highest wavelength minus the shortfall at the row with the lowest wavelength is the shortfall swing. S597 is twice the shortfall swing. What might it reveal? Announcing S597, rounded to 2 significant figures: -0.12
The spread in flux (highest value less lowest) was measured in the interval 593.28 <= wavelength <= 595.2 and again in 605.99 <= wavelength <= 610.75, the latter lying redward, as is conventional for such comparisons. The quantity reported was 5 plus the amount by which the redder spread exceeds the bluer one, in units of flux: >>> 3.0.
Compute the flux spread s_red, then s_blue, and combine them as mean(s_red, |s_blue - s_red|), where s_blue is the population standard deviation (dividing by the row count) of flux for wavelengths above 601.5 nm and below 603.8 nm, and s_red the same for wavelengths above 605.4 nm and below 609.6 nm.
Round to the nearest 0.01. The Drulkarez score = 0.52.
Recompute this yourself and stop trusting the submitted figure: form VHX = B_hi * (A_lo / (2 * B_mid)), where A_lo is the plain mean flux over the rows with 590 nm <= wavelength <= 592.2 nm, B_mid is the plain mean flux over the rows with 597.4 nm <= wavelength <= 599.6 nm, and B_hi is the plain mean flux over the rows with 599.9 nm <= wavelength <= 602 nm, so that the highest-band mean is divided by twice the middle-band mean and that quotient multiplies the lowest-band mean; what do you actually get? 10.6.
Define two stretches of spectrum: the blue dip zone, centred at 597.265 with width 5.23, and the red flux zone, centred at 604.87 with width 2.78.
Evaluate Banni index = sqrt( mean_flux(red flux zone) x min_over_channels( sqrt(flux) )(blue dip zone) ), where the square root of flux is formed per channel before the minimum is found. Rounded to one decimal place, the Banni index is 9.0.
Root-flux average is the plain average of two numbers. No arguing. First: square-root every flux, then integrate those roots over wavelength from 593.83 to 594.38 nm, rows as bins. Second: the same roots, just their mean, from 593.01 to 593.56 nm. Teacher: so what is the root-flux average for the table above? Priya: 3.43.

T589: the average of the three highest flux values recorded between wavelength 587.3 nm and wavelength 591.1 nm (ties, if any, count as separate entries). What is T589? 21.7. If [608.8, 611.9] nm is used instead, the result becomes 21.2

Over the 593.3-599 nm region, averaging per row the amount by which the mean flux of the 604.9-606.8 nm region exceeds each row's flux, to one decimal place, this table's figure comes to 1.3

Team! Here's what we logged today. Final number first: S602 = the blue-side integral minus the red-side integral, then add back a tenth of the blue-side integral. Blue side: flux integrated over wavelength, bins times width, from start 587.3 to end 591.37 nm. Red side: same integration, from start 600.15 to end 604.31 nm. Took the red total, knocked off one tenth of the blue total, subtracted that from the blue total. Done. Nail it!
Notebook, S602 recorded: 7.8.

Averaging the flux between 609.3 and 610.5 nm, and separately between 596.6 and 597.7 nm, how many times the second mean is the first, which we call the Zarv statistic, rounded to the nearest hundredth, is 1.03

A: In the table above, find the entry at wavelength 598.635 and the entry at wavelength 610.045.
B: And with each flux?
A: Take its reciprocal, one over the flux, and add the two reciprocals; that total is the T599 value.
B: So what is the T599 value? 0.103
